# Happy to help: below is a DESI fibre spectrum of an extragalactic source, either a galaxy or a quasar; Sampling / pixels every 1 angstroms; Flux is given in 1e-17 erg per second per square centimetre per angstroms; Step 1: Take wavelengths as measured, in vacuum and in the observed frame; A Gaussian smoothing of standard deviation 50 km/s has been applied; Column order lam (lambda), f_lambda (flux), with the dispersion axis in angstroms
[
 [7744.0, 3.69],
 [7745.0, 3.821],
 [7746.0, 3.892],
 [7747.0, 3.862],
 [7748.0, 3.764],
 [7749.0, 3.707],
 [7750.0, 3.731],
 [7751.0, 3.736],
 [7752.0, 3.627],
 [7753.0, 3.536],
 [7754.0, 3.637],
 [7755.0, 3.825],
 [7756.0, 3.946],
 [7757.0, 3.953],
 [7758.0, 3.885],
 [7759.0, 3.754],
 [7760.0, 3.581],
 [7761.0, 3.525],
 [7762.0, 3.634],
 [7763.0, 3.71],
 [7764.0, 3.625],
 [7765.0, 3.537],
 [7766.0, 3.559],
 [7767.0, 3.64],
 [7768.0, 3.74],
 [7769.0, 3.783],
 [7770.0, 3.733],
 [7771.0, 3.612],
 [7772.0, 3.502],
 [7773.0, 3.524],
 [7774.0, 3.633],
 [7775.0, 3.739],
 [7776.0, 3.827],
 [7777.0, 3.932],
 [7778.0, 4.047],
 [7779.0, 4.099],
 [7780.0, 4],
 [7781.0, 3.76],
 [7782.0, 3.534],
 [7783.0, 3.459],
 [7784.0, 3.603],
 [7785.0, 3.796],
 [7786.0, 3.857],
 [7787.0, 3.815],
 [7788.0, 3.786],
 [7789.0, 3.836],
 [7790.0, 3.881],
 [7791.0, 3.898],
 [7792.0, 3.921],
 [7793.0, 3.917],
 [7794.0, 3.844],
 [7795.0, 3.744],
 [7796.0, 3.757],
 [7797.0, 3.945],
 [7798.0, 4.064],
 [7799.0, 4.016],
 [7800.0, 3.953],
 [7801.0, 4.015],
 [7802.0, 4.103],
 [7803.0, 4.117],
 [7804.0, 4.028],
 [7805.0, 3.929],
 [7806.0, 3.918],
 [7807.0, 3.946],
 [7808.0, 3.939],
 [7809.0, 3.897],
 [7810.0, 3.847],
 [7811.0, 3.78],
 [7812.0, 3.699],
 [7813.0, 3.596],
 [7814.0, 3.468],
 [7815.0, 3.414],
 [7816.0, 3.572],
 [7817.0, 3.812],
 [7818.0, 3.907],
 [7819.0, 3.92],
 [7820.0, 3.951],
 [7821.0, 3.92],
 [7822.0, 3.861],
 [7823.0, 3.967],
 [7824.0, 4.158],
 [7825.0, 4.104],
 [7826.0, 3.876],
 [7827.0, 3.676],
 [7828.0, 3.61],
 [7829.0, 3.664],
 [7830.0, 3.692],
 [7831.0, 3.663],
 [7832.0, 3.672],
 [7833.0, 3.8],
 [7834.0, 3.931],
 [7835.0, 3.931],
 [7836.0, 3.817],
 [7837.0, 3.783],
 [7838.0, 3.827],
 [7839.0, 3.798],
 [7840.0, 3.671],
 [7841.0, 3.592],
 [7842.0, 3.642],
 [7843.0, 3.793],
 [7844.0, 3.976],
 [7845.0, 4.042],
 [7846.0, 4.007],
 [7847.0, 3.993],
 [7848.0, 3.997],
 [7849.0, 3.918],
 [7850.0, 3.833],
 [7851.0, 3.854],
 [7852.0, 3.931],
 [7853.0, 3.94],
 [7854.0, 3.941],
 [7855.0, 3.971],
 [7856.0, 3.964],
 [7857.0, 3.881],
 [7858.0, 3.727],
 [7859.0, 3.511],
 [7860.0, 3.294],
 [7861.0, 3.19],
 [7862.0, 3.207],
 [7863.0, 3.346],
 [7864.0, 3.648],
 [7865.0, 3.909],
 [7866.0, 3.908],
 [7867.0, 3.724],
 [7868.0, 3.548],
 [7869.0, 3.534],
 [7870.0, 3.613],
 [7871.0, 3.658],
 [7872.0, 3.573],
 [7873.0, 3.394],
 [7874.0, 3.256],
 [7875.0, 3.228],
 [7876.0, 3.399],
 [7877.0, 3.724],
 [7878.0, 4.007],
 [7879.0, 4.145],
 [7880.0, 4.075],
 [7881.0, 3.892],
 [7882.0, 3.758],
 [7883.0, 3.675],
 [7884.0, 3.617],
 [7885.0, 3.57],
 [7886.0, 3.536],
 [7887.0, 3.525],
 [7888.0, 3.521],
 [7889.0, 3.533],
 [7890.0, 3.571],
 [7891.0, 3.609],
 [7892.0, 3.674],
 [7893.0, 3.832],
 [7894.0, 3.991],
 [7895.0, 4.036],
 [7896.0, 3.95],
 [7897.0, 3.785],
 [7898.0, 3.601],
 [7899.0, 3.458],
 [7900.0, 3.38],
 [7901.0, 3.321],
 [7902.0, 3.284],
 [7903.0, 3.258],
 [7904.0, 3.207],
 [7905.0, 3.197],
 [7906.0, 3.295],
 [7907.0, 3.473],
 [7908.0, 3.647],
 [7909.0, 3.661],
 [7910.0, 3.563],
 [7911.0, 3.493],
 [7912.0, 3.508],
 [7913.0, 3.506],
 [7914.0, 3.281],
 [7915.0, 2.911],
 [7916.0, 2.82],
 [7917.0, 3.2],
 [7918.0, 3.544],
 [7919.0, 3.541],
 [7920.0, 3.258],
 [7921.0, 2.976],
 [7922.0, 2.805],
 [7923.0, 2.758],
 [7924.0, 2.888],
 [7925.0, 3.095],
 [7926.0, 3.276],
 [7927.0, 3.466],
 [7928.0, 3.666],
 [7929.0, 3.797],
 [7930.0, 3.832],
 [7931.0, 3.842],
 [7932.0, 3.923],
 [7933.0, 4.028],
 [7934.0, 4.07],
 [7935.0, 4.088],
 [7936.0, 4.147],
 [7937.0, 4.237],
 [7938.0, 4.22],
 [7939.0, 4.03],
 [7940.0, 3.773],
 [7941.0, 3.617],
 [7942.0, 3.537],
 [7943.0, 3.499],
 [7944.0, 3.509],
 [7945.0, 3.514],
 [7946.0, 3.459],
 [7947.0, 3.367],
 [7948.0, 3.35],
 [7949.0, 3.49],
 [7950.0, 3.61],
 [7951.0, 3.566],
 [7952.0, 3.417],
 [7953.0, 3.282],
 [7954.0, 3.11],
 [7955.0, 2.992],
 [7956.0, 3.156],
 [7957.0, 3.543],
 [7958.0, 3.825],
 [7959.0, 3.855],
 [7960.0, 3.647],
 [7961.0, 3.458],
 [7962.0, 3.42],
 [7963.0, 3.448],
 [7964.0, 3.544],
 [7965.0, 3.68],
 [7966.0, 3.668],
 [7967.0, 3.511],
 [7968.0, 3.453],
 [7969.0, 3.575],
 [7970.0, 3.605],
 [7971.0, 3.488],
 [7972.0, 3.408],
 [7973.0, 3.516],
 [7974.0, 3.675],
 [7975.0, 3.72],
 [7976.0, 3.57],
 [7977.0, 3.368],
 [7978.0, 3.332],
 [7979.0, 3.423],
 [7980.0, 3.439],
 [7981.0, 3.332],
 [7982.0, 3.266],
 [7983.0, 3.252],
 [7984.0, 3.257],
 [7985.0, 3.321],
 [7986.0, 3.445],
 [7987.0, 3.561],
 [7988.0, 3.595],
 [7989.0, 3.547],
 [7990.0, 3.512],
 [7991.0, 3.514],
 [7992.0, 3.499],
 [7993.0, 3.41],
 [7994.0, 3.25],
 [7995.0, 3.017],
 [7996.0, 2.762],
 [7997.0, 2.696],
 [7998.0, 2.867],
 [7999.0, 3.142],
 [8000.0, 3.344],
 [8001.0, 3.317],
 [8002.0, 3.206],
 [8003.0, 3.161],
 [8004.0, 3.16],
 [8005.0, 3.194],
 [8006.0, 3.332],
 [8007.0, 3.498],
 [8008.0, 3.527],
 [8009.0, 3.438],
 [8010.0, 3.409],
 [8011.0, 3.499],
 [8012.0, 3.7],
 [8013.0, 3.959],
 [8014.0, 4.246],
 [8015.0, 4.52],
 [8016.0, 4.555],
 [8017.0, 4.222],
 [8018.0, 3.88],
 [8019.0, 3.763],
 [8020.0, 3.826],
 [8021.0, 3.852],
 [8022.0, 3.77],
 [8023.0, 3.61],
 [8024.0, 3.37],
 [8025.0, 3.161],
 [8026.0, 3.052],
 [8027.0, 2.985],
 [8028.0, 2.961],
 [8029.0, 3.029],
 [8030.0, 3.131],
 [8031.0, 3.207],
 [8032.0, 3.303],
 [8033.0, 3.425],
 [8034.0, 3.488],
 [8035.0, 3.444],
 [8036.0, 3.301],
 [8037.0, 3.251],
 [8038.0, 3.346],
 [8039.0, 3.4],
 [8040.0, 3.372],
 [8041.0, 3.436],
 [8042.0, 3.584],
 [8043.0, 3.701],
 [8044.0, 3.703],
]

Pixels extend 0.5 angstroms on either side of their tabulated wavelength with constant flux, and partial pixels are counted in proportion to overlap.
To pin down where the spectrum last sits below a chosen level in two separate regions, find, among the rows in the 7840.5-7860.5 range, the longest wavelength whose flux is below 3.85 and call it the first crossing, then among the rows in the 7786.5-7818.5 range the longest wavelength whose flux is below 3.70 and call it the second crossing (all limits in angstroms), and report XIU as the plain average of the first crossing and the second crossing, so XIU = 7838.0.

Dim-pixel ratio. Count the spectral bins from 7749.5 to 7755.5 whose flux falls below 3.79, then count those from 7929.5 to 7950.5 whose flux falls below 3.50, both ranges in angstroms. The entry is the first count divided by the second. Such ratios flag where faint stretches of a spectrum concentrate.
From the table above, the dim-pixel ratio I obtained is 1.0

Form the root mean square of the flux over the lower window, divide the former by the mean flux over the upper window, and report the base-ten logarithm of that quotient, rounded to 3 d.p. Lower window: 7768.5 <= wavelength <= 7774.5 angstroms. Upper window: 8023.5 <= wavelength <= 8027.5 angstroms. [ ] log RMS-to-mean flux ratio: 0.063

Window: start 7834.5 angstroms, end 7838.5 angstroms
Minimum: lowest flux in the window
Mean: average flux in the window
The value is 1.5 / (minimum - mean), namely -26.5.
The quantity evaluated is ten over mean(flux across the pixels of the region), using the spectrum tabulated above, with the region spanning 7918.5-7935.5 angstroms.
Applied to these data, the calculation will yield 2.87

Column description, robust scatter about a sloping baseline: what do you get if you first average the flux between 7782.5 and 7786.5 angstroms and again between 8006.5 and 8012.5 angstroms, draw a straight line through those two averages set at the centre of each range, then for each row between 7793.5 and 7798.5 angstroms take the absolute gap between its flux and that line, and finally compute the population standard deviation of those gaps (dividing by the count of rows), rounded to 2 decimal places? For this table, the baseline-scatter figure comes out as 0.12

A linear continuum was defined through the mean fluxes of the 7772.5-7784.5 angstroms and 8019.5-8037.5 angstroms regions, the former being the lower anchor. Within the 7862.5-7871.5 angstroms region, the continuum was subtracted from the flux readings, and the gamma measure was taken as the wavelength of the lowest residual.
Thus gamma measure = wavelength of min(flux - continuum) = 7863.0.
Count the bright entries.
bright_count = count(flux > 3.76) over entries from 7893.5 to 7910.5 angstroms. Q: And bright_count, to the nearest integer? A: 4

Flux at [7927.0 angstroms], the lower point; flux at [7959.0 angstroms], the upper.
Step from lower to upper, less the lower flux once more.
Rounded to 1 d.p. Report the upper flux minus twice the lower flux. -3.1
